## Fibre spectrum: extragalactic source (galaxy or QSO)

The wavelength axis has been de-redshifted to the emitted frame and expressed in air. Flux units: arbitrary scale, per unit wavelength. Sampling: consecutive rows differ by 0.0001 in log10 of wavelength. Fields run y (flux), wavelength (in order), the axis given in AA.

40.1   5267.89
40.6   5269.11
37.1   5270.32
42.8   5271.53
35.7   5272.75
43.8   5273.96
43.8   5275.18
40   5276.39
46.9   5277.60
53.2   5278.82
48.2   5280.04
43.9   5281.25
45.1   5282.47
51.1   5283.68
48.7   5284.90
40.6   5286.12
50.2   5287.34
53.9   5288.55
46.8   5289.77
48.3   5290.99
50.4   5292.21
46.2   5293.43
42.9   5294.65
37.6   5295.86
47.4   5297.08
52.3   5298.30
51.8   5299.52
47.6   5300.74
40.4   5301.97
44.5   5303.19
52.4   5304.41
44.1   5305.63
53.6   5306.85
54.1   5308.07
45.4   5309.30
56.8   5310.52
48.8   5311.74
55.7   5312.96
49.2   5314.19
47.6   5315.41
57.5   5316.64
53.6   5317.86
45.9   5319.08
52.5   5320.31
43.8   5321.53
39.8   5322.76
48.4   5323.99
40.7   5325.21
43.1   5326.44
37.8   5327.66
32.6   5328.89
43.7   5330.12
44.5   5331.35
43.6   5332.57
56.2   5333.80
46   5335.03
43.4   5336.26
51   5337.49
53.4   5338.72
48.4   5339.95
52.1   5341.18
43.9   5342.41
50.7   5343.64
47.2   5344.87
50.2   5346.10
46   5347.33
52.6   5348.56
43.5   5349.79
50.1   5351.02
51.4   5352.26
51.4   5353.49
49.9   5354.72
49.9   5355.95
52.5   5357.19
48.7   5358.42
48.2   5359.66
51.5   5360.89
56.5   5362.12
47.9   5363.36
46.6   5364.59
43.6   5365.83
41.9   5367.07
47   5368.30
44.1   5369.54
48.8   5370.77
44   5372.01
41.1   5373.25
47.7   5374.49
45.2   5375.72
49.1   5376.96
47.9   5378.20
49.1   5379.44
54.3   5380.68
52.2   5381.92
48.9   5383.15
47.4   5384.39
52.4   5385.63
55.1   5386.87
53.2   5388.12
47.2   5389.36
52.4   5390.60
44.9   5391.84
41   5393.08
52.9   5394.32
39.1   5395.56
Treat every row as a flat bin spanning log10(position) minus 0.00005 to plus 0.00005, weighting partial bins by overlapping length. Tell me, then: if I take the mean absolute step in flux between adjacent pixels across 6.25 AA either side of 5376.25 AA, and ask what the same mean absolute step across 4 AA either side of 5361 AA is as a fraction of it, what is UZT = 1.11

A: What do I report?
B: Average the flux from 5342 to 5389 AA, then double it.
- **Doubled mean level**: 97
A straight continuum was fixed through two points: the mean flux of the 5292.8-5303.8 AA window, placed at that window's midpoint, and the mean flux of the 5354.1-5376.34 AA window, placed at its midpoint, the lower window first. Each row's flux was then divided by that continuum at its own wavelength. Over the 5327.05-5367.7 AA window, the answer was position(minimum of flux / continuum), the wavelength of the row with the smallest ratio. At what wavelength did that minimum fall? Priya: 5328.89 AA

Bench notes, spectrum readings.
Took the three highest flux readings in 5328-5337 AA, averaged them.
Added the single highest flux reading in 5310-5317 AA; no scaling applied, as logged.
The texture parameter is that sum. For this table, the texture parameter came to 106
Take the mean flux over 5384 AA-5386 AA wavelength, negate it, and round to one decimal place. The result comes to -49.9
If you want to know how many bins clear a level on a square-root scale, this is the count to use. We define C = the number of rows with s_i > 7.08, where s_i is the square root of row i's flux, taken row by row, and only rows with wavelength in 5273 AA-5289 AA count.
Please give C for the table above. 4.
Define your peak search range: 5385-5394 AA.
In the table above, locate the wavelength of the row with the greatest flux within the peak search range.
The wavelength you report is 5386.87 AA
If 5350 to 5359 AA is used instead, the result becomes 5357.19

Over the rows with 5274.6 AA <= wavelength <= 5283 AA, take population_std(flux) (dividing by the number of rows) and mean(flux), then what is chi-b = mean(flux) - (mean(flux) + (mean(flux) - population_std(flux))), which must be -42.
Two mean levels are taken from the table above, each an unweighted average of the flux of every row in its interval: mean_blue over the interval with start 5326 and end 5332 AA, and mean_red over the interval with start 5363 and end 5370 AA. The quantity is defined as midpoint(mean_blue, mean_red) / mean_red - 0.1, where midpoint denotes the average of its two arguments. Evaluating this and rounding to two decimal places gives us 0.85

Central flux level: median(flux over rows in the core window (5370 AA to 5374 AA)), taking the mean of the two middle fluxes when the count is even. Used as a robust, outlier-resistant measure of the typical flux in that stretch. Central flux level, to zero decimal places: 44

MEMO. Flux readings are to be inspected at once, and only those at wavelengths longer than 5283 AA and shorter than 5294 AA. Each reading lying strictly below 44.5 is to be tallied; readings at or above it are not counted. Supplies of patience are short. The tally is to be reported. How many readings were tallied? 1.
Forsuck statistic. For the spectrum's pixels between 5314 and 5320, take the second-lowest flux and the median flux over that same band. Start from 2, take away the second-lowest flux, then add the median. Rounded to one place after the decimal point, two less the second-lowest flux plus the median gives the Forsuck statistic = 3.6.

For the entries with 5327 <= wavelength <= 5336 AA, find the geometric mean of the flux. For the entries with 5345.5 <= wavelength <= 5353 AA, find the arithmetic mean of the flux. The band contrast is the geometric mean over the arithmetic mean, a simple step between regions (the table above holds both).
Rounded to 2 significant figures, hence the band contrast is 0.88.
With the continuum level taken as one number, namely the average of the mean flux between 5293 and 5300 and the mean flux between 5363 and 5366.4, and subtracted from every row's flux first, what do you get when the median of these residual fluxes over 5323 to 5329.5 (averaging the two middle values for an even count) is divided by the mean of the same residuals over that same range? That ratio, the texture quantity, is 1.0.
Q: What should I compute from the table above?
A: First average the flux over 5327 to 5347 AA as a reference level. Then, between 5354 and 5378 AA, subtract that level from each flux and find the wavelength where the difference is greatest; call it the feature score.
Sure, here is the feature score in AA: 5362.12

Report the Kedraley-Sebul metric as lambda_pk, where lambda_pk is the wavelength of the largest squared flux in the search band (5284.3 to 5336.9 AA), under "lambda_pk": 5316.64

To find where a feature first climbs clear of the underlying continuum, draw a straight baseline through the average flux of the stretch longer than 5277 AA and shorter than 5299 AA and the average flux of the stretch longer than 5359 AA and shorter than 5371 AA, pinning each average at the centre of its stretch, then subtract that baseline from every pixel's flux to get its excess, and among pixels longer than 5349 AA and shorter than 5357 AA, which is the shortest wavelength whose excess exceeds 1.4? 5351.02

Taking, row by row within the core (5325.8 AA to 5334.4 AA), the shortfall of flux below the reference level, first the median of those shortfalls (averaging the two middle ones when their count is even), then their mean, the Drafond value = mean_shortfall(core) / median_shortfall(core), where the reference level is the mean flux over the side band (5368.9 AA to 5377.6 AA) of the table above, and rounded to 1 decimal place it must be 1.3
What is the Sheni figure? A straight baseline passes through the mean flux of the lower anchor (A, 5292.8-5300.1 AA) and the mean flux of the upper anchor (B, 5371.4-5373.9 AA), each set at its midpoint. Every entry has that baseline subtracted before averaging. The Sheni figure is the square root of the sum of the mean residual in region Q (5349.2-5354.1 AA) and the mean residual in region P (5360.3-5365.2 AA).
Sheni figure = 3.6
